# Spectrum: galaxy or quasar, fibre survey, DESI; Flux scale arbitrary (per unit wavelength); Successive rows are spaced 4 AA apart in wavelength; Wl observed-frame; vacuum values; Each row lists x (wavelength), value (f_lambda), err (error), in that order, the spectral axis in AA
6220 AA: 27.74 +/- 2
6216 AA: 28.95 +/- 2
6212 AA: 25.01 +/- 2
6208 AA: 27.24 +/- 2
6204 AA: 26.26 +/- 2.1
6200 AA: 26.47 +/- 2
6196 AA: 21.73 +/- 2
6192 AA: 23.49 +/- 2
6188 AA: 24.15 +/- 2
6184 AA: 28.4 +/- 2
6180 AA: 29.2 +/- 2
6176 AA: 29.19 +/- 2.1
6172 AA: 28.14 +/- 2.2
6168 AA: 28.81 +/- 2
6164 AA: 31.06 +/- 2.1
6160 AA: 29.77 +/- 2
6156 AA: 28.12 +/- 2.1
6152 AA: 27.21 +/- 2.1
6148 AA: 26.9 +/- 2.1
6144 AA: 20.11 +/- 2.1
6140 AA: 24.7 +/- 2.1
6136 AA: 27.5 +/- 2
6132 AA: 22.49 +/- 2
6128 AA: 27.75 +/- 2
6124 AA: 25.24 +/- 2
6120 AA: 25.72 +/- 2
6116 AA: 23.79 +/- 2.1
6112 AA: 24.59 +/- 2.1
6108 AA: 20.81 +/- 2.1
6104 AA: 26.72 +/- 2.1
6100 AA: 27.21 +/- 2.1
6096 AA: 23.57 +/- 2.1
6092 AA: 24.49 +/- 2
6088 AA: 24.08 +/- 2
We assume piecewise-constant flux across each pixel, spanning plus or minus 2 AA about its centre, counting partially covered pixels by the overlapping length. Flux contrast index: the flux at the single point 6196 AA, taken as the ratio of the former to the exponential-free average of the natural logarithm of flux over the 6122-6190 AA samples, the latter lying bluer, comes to 6.6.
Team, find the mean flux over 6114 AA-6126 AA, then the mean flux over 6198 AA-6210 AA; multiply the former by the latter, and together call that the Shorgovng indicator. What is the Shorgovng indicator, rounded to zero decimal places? 664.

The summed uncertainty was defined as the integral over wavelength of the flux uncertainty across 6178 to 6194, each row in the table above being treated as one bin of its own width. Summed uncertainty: 32.0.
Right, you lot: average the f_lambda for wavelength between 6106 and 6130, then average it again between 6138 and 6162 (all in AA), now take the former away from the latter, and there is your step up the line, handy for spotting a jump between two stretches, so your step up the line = 1.5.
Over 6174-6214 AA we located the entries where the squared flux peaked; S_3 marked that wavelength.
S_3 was 6180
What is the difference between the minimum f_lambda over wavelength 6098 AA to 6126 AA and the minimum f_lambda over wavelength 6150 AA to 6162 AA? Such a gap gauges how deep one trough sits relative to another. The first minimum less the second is -6.4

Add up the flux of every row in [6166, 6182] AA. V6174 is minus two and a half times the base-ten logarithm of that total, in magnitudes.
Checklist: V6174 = -5.15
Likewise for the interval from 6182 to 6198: -4.98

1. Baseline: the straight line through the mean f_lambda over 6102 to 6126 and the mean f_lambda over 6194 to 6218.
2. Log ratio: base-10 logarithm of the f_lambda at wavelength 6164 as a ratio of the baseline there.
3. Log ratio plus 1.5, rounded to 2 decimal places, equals 1.59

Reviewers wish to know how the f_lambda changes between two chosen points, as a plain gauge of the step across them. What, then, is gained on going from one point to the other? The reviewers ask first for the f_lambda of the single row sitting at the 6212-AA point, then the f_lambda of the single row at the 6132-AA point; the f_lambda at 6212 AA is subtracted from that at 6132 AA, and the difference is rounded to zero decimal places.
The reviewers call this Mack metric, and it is -3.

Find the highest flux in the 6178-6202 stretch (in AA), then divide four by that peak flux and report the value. 0.137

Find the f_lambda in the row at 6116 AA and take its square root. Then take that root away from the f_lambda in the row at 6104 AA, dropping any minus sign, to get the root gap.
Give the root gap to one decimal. 21.8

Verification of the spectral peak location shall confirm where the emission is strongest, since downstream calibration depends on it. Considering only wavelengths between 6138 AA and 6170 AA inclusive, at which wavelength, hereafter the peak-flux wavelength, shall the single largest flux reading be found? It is 6164 AA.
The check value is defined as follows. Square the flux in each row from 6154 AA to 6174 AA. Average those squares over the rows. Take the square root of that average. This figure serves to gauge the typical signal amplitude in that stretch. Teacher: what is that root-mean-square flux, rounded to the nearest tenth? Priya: 29.2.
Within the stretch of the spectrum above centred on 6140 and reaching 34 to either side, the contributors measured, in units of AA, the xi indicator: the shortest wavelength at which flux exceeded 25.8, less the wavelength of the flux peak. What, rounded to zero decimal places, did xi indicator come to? -36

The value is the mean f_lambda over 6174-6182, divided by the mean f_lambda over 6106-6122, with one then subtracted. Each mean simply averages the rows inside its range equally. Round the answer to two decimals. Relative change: 0.23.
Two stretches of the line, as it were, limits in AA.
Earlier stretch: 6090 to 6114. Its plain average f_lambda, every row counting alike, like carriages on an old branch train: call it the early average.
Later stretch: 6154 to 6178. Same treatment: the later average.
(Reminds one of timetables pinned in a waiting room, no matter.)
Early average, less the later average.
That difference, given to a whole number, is -5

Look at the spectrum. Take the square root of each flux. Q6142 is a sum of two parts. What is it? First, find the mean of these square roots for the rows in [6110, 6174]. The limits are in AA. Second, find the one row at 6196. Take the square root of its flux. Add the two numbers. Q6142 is 9.8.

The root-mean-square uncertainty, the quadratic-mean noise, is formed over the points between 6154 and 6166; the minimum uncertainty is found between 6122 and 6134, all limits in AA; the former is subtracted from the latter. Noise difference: -0.07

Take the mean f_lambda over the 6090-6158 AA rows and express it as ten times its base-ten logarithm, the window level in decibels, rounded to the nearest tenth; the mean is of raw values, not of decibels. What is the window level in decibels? 14.0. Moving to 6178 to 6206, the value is 14.1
